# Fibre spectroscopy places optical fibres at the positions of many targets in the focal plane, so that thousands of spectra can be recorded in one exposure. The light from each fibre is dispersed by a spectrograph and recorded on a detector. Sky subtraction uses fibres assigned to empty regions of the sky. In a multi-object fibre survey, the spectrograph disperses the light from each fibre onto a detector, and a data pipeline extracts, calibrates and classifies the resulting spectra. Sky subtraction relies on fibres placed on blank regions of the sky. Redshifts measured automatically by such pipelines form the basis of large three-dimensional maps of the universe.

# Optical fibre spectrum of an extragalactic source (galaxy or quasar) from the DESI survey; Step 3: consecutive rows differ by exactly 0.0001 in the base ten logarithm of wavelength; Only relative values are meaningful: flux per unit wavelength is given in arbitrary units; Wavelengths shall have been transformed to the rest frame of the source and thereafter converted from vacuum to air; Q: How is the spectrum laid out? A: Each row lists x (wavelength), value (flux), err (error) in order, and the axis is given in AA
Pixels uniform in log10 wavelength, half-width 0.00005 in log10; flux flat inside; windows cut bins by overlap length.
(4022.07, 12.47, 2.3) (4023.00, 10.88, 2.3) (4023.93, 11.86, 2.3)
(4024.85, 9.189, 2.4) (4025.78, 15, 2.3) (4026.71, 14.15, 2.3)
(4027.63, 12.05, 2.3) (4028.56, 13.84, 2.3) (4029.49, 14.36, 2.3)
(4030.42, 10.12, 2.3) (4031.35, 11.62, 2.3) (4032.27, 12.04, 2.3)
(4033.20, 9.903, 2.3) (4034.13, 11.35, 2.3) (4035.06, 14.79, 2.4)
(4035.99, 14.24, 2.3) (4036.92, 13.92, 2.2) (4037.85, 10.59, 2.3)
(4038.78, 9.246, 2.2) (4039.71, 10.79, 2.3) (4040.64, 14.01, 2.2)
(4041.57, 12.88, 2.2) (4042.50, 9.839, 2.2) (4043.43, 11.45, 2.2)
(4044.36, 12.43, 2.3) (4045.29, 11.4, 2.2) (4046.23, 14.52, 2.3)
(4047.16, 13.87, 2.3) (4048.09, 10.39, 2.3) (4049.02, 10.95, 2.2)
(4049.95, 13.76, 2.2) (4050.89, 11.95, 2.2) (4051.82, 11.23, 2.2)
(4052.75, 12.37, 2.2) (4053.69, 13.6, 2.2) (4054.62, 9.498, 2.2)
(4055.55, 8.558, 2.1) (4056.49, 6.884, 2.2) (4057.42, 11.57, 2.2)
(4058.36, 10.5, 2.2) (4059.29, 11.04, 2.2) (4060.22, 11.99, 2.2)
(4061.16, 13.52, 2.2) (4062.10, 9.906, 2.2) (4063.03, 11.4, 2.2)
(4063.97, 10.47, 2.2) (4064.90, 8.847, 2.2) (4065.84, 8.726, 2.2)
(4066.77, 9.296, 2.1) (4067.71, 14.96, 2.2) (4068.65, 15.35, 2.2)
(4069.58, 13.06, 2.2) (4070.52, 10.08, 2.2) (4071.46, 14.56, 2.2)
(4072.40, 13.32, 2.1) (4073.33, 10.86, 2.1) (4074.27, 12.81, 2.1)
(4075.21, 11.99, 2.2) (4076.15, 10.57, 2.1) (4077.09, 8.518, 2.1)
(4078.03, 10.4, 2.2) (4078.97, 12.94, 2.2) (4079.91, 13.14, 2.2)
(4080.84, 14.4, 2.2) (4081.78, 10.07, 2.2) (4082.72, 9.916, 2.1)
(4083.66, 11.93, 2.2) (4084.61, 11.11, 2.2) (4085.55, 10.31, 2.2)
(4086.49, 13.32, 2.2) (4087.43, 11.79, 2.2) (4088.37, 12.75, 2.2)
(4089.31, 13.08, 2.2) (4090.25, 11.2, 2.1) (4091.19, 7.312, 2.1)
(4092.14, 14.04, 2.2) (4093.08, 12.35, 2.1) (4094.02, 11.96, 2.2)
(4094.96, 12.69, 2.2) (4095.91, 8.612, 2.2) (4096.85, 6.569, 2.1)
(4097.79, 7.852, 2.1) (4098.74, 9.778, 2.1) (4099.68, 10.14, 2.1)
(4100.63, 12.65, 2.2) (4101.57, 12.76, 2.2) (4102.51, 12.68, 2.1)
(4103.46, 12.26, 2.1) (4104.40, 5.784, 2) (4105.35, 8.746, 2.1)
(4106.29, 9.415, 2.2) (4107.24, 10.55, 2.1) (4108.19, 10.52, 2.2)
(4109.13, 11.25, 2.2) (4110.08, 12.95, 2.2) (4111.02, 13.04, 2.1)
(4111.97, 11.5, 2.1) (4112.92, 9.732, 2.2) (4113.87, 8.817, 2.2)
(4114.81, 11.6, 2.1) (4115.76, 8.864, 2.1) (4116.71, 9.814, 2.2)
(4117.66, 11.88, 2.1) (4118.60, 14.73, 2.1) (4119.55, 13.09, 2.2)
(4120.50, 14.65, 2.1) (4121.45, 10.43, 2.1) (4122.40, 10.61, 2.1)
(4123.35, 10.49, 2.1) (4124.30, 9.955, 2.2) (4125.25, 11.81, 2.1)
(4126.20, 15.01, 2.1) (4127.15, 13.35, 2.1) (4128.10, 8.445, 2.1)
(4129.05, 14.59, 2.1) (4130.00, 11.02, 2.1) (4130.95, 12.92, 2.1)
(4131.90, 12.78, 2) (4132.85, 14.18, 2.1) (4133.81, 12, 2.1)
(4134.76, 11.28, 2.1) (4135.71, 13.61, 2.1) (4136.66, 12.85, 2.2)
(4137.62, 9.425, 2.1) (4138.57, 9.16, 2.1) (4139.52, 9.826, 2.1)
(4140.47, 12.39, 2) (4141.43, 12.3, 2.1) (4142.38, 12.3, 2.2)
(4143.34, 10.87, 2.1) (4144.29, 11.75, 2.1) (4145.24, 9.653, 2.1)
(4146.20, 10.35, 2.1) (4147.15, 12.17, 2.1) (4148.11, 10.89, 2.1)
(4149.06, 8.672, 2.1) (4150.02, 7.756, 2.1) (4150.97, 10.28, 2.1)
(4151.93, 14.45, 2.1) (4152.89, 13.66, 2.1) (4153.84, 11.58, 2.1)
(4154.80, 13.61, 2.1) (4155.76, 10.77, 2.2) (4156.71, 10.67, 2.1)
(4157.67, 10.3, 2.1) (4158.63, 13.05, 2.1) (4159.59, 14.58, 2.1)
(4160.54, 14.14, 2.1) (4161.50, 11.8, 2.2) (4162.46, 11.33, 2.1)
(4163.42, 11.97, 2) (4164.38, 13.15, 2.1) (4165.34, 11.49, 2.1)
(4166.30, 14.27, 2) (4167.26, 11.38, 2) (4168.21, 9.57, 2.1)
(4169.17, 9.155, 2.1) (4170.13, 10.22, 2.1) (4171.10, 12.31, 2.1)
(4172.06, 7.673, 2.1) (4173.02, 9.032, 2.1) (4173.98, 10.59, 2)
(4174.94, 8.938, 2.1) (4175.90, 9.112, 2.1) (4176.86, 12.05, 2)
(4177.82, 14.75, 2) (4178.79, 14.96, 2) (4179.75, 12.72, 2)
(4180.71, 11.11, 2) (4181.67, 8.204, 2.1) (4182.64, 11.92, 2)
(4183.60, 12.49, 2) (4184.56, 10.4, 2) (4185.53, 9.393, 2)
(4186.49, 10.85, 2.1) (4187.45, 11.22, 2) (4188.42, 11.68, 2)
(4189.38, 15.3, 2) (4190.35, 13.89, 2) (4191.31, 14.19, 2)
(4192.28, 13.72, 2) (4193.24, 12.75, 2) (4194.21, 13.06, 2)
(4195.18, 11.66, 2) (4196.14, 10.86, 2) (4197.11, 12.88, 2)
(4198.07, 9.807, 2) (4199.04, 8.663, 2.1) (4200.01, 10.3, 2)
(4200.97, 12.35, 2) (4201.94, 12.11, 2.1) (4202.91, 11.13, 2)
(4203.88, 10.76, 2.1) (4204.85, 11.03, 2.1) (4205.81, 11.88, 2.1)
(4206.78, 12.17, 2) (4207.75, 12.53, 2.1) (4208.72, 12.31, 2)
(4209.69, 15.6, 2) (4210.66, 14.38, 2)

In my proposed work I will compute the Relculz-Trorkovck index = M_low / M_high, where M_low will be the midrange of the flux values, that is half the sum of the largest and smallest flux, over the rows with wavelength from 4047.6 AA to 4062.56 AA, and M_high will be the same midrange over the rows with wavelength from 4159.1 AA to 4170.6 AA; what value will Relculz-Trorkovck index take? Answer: 0.87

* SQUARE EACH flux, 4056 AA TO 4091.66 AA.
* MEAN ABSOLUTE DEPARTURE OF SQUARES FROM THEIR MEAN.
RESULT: 37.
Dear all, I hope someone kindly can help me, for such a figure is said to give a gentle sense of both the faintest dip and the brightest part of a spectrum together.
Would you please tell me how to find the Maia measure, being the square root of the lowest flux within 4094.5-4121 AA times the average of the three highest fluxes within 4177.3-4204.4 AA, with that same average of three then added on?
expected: 24.3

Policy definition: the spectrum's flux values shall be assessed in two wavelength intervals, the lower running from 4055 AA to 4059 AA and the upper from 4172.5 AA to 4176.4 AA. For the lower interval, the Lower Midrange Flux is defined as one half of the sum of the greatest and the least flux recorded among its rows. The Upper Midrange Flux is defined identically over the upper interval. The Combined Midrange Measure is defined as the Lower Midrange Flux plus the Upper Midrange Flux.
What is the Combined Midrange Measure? 19.0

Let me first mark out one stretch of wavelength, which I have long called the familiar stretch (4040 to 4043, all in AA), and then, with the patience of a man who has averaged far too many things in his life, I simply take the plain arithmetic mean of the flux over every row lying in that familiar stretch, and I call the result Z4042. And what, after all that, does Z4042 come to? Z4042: 12.2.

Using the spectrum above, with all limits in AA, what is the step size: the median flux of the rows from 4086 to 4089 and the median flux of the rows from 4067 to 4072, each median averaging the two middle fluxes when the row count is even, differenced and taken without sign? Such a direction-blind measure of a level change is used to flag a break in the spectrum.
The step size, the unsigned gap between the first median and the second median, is 1.8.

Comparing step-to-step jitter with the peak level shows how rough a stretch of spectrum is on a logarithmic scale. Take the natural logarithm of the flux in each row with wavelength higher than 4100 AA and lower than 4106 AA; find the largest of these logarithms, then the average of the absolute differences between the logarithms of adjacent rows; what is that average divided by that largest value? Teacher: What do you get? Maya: 0.10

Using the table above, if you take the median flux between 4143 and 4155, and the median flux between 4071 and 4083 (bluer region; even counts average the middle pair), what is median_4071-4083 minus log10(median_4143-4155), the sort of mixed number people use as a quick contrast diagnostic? 11.0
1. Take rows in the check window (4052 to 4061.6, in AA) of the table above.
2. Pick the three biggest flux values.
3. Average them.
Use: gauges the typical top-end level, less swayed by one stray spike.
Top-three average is 13.2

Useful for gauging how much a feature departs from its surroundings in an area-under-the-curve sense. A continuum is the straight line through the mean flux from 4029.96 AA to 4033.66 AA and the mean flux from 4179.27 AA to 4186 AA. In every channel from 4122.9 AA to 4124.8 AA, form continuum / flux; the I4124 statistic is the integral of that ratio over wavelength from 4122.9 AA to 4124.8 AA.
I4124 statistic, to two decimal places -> 2.03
